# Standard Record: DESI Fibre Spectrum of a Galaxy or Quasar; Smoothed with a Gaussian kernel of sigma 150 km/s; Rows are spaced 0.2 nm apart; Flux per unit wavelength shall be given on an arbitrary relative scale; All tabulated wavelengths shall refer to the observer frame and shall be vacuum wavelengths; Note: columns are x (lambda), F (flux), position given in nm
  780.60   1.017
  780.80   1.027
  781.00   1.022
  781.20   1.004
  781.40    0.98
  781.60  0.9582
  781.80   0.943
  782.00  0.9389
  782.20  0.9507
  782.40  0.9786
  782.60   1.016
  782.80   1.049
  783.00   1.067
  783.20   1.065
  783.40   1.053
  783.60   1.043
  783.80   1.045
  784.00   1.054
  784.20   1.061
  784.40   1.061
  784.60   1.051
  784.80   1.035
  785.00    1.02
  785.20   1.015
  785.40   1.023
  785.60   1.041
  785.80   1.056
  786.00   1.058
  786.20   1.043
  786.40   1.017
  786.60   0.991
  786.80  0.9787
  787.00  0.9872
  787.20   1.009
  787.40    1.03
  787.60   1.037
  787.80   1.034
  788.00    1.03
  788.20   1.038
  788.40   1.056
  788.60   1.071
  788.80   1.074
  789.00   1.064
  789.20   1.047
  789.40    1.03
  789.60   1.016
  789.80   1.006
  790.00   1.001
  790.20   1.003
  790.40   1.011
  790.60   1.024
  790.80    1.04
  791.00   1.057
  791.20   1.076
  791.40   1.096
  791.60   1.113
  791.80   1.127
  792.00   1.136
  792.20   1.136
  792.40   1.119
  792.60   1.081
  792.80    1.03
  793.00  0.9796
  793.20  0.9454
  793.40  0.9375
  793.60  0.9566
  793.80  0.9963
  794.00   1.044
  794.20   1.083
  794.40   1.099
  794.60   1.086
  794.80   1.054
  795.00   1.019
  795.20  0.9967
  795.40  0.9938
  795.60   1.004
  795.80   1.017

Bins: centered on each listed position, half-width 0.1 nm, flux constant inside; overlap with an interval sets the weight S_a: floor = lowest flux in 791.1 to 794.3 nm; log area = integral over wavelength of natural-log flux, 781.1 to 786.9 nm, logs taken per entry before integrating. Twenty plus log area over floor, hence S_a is 20.12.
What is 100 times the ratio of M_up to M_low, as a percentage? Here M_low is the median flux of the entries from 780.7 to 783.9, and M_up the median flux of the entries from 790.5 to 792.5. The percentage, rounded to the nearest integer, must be 108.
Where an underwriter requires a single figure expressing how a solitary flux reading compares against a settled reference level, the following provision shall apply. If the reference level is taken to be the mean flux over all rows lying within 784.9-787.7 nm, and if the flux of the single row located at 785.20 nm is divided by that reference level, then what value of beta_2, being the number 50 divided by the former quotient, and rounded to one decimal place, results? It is 50.3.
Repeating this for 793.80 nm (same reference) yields 51.3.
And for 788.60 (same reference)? 47.7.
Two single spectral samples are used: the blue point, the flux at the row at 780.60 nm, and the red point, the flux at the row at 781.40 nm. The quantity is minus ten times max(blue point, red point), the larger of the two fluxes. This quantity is -10.2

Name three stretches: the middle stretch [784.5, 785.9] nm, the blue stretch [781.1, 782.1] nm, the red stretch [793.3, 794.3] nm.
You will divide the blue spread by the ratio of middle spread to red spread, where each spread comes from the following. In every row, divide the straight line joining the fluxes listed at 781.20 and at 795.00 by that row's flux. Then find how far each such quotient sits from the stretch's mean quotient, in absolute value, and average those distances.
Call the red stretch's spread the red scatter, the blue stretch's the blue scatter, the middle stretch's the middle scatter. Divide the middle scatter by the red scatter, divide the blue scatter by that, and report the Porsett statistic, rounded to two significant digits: 0.092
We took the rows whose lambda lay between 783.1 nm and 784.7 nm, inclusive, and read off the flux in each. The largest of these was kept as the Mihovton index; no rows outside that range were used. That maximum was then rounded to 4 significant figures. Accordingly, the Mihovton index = 1.065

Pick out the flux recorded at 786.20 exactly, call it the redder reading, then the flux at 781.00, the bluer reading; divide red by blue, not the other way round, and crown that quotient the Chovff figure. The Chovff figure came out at 1.02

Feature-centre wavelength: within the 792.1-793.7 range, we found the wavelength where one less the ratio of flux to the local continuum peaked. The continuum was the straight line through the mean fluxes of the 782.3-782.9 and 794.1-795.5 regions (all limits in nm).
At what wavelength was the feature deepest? 793.40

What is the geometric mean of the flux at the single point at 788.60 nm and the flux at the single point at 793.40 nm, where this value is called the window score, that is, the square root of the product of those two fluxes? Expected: 1.00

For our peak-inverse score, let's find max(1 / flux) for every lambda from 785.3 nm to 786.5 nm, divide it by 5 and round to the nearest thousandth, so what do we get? 0.197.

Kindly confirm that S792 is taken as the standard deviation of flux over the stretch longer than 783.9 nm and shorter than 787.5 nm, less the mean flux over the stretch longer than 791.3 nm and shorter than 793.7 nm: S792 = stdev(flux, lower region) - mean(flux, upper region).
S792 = -1.029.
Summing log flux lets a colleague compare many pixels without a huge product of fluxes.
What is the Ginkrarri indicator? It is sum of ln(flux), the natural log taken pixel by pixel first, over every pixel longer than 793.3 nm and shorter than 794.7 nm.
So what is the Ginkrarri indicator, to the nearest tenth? 0.2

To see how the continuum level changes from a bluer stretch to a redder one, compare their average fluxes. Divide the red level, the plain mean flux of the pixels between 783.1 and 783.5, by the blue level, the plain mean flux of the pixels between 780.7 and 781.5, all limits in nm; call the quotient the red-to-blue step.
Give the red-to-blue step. 1.050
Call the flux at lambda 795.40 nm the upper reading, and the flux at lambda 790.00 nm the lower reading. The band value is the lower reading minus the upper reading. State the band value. 0.01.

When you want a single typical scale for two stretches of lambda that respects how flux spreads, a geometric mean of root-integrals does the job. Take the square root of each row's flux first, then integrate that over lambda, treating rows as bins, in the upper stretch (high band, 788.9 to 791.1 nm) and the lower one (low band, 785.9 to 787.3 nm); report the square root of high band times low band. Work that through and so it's 1.8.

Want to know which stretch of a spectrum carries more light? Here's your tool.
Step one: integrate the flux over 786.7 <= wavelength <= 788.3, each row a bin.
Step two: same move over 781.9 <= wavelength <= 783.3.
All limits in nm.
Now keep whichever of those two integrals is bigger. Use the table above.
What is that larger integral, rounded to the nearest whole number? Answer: 2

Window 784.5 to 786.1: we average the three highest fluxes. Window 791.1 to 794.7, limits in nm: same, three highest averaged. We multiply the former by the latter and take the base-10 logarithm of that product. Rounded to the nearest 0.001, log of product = 0.077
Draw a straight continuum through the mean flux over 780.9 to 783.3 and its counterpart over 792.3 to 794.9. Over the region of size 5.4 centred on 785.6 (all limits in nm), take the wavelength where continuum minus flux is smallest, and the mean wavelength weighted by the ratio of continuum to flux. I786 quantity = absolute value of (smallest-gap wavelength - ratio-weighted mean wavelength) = 2.63 nm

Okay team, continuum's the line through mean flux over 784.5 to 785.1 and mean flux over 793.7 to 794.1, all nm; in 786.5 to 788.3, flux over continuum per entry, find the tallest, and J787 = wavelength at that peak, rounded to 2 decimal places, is 788.20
